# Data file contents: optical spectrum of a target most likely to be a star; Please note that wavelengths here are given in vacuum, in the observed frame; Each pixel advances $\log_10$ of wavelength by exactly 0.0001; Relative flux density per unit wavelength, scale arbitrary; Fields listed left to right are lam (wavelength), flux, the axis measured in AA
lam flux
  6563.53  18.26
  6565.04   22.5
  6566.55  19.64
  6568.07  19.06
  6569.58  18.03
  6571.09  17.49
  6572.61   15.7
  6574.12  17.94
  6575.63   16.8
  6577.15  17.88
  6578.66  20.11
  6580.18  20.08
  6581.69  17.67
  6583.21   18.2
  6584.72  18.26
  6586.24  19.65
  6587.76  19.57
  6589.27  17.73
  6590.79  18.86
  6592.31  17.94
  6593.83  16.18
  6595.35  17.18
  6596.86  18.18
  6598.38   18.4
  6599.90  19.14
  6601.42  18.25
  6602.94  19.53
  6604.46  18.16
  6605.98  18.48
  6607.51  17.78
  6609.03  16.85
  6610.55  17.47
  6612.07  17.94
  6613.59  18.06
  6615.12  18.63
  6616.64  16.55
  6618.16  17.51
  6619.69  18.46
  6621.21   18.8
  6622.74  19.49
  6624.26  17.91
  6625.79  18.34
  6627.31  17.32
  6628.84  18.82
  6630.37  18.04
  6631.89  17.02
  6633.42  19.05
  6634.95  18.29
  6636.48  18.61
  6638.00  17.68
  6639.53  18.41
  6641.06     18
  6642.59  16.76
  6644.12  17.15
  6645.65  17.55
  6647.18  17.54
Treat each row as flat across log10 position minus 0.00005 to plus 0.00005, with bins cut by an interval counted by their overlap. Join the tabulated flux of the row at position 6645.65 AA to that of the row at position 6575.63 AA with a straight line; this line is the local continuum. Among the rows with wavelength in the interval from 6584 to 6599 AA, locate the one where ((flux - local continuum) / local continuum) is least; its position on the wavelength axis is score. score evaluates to 6593.83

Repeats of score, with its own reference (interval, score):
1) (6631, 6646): 6642.59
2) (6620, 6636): 6631.89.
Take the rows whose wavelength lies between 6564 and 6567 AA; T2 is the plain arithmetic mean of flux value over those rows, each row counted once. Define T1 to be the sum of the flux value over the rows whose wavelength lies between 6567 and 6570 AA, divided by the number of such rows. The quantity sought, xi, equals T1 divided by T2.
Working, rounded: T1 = 18.5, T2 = 21.1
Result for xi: 0.88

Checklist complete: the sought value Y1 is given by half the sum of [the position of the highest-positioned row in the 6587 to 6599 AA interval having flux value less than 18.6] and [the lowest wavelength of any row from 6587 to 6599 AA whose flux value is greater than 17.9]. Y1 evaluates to 6593.1 AA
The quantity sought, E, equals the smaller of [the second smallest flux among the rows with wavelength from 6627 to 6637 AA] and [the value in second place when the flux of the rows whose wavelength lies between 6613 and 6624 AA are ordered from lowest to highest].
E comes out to 17.3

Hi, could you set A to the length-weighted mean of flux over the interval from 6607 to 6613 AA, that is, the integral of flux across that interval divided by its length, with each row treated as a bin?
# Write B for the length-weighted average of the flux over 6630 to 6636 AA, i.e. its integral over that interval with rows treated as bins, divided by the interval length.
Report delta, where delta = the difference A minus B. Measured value -0.6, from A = 17.5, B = 18.1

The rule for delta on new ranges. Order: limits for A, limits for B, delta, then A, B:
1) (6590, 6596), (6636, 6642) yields -0.6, 17.5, 18.1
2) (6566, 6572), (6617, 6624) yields 0.0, 18.4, 18.4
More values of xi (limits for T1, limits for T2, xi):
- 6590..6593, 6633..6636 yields 0.99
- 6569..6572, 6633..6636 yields 0.95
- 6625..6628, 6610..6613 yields 1.01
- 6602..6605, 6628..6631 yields 1.02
